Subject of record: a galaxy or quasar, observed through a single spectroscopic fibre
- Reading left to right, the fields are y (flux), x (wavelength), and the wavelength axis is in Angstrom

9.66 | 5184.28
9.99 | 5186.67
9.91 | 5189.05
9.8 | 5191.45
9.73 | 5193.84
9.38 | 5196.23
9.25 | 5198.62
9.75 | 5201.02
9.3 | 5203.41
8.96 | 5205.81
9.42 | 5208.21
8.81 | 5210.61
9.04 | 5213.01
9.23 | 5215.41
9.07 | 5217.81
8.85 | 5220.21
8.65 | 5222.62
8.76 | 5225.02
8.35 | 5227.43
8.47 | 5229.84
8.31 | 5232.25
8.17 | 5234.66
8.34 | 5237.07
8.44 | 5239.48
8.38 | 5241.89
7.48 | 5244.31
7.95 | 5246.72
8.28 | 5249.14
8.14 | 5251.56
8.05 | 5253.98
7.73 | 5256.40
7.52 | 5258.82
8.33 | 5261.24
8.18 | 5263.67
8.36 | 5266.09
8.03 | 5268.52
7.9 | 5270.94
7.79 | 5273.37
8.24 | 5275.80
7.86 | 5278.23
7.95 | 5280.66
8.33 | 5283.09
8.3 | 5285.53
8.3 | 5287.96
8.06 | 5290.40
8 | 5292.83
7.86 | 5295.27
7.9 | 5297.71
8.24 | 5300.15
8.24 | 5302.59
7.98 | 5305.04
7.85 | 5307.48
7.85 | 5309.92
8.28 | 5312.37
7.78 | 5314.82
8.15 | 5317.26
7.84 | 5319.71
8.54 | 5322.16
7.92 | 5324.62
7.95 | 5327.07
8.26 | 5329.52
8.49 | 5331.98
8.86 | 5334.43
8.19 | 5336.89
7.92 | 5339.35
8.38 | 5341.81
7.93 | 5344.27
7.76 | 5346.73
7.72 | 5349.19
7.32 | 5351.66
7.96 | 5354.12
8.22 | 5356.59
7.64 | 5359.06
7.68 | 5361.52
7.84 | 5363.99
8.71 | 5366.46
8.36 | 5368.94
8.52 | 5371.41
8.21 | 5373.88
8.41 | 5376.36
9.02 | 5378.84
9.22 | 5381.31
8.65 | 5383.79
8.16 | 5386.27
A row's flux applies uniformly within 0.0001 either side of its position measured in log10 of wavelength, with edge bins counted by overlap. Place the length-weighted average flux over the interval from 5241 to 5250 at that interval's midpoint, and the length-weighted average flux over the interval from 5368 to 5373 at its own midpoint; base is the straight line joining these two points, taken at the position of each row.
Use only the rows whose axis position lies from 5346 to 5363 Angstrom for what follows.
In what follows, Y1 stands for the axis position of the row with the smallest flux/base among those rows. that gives 5351.66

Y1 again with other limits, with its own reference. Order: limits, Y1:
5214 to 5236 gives 5234.66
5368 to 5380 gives 5373.88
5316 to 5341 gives 5319.71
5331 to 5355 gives 5351.66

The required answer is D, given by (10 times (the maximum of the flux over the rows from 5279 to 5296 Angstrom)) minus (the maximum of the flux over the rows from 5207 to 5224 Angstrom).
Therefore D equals 73.9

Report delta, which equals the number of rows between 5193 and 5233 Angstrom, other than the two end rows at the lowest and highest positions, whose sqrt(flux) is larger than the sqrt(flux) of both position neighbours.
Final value 5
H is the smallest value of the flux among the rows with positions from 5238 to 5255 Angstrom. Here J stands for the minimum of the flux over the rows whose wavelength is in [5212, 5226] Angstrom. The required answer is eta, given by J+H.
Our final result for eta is 16.13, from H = 7.48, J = 8.65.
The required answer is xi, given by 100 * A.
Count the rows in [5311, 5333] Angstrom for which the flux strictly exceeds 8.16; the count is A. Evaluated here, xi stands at 400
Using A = 4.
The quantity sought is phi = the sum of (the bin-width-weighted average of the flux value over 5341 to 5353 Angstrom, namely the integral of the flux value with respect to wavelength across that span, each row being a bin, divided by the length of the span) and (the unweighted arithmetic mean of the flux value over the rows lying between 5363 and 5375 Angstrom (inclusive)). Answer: 16.1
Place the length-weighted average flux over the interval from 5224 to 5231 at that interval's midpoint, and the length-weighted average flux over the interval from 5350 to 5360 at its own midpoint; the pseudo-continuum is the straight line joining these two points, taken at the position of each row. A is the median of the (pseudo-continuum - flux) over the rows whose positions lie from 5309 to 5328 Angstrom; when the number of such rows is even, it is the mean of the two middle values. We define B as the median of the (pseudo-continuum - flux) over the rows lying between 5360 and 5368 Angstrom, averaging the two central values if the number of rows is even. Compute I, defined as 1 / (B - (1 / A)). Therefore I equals -0.01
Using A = 0.01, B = -0.11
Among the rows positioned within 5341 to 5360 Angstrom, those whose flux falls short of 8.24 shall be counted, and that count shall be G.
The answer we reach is 7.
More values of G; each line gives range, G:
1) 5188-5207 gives 0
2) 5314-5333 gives 5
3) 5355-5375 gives 5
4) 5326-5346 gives 4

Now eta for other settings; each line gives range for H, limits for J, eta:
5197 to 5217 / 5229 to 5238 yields 16.98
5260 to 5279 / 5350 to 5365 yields 15.11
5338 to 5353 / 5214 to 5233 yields 15.63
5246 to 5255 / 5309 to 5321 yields 15.73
